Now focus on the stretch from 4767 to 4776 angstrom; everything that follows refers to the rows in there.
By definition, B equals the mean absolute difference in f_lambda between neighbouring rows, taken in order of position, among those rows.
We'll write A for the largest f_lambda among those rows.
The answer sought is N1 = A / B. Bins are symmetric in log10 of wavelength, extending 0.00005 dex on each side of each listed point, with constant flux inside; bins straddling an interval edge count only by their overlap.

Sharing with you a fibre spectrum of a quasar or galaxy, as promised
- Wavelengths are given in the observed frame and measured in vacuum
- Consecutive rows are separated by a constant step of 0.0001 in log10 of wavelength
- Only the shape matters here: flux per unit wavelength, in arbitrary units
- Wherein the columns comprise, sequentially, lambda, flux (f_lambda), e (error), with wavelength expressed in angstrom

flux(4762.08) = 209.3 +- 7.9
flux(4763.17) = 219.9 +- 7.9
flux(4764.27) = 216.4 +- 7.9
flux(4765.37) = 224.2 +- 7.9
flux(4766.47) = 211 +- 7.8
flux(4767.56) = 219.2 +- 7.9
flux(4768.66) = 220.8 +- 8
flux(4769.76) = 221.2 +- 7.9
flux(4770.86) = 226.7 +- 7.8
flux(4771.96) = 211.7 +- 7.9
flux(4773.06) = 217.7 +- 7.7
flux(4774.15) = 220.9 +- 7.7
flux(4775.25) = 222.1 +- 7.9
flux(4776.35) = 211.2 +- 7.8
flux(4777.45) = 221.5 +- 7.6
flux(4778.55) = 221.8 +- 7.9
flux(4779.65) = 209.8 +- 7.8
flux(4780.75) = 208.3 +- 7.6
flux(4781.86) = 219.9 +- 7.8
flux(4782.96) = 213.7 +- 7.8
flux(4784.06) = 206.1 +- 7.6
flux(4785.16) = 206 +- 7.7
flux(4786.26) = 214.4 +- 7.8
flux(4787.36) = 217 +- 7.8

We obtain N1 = 48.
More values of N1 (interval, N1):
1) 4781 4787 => 39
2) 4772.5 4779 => 43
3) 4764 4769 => 29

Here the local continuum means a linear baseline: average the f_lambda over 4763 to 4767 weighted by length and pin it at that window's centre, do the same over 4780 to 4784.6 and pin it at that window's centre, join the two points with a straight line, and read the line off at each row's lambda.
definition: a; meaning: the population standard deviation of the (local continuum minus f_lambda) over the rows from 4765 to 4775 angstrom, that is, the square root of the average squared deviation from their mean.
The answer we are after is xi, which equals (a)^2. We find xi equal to 24.7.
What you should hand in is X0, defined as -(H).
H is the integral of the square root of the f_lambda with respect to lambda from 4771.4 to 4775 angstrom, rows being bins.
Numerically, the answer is -53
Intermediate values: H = 53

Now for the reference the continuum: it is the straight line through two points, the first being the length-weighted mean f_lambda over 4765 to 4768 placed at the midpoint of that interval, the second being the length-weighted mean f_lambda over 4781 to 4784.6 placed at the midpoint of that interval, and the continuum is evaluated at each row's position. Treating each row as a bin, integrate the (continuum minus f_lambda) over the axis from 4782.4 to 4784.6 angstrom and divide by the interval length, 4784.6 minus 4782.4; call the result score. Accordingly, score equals 2.3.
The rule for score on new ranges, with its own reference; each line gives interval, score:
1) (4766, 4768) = 2.9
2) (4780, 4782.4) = -0.7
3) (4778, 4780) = -2.6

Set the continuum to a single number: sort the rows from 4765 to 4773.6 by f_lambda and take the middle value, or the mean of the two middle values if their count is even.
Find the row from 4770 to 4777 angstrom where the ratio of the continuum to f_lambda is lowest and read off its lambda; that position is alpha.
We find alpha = 4770.86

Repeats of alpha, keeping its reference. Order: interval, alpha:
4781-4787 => 4781.86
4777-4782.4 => 4778.55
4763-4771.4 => 4770.86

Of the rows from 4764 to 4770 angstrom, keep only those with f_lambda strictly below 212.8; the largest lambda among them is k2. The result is 4766.47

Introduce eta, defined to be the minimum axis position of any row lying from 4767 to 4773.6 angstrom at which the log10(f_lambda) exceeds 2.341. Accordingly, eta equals 4768.66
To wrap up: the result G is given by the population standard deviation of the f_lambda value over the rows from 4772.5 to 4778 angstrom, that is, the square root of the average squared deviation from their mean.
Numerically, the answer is 4.0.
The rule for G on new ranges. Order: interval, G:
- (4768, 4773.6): 4.9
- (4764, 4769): 4.4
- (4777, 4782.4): 5.9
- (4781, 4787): 5.3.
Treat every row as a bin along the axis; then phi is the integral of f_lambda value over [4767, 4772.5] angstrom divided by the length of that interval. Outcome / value 219.9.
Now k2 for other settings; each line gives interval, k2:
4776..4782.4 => 4780.75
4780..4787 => 4785.16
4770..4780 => 4779.65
